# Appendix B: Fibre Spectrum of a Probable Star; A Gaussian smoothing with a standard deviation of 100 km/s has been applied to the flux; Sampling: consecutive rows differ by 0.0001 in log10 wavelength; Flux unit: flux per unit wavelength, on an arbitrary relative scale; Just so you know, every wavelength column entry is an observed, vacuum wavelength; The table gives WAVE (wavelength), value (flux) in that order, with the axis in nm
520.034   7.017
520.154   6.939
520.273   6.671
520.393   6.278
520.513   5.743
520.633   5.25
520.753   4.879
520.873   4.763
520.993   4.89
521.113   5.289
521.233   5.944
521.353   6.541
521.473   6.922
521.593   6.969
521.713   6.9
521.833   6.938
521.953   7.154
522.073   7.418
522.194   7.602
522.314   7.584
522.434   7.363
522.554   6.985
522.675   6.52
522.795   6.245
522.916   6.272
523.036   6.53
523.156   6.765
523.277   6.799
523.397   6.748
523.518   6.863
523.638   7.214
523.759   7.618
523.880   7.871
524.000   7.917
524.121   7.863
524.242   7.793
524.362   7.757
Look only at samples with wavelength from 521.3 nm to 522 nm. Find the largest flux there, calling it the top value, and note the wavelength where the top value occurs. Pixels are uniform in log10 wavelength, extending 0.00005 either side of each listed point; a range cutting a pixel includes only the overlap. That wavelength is 521.953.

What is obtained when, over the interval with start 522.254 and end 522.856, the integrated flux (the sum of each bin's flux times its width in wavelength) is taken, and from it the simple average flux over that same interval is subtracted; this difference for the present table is -2.76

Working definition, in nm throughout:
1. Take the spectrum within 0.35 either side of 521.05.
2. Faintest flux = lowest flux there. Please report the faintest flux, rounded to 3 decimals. 4.763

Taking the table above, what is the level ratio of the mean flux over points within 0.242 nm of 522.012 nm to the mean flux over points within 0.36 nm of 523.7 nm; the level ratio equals 0.99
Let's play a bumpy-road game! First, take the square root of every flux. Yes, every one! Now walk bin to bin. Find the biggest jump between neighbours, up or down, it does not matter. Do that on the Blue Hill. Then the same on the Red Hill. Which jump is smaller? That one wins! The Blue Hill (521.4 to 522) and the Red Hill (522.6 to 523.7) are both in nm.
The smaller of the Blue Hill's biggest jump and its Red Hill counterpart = 0.041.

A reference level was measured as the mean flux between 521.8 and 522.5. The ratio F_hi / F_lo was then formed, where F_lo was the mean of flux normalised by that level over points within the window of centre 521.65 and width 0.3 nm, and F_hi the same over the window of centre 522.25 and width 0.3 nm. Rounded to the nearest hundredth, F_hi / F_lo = 1.09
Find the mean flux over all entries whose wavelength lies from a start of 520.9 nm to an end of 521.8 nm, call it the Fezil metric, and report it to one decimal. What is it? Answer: 6.2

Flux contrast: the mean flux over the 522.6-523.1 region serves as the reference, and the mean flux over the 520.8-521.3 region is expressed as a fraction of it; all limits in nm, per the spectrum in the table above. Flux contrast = 0.82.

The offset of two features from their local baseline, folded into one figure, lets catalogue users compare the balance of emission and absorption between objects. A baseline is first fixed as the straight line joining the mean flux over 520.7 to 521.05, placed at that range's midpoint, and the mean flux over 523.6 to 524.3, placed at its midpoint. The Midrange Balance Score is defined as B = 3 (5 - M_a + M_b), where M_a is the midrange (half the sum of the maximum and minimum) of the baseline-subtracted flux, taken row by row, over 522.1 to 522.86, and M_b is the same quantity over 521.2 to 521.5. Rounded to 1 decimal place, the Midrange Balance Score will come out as 16.7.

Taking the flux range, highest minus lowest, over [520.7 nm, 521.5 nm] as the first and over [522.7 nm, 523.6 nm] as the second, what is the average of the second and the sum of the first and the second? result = 1.70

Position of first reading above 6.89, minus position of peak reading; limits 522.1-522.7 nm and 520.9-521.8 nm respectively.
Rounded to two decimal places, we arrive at 0.60 nm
